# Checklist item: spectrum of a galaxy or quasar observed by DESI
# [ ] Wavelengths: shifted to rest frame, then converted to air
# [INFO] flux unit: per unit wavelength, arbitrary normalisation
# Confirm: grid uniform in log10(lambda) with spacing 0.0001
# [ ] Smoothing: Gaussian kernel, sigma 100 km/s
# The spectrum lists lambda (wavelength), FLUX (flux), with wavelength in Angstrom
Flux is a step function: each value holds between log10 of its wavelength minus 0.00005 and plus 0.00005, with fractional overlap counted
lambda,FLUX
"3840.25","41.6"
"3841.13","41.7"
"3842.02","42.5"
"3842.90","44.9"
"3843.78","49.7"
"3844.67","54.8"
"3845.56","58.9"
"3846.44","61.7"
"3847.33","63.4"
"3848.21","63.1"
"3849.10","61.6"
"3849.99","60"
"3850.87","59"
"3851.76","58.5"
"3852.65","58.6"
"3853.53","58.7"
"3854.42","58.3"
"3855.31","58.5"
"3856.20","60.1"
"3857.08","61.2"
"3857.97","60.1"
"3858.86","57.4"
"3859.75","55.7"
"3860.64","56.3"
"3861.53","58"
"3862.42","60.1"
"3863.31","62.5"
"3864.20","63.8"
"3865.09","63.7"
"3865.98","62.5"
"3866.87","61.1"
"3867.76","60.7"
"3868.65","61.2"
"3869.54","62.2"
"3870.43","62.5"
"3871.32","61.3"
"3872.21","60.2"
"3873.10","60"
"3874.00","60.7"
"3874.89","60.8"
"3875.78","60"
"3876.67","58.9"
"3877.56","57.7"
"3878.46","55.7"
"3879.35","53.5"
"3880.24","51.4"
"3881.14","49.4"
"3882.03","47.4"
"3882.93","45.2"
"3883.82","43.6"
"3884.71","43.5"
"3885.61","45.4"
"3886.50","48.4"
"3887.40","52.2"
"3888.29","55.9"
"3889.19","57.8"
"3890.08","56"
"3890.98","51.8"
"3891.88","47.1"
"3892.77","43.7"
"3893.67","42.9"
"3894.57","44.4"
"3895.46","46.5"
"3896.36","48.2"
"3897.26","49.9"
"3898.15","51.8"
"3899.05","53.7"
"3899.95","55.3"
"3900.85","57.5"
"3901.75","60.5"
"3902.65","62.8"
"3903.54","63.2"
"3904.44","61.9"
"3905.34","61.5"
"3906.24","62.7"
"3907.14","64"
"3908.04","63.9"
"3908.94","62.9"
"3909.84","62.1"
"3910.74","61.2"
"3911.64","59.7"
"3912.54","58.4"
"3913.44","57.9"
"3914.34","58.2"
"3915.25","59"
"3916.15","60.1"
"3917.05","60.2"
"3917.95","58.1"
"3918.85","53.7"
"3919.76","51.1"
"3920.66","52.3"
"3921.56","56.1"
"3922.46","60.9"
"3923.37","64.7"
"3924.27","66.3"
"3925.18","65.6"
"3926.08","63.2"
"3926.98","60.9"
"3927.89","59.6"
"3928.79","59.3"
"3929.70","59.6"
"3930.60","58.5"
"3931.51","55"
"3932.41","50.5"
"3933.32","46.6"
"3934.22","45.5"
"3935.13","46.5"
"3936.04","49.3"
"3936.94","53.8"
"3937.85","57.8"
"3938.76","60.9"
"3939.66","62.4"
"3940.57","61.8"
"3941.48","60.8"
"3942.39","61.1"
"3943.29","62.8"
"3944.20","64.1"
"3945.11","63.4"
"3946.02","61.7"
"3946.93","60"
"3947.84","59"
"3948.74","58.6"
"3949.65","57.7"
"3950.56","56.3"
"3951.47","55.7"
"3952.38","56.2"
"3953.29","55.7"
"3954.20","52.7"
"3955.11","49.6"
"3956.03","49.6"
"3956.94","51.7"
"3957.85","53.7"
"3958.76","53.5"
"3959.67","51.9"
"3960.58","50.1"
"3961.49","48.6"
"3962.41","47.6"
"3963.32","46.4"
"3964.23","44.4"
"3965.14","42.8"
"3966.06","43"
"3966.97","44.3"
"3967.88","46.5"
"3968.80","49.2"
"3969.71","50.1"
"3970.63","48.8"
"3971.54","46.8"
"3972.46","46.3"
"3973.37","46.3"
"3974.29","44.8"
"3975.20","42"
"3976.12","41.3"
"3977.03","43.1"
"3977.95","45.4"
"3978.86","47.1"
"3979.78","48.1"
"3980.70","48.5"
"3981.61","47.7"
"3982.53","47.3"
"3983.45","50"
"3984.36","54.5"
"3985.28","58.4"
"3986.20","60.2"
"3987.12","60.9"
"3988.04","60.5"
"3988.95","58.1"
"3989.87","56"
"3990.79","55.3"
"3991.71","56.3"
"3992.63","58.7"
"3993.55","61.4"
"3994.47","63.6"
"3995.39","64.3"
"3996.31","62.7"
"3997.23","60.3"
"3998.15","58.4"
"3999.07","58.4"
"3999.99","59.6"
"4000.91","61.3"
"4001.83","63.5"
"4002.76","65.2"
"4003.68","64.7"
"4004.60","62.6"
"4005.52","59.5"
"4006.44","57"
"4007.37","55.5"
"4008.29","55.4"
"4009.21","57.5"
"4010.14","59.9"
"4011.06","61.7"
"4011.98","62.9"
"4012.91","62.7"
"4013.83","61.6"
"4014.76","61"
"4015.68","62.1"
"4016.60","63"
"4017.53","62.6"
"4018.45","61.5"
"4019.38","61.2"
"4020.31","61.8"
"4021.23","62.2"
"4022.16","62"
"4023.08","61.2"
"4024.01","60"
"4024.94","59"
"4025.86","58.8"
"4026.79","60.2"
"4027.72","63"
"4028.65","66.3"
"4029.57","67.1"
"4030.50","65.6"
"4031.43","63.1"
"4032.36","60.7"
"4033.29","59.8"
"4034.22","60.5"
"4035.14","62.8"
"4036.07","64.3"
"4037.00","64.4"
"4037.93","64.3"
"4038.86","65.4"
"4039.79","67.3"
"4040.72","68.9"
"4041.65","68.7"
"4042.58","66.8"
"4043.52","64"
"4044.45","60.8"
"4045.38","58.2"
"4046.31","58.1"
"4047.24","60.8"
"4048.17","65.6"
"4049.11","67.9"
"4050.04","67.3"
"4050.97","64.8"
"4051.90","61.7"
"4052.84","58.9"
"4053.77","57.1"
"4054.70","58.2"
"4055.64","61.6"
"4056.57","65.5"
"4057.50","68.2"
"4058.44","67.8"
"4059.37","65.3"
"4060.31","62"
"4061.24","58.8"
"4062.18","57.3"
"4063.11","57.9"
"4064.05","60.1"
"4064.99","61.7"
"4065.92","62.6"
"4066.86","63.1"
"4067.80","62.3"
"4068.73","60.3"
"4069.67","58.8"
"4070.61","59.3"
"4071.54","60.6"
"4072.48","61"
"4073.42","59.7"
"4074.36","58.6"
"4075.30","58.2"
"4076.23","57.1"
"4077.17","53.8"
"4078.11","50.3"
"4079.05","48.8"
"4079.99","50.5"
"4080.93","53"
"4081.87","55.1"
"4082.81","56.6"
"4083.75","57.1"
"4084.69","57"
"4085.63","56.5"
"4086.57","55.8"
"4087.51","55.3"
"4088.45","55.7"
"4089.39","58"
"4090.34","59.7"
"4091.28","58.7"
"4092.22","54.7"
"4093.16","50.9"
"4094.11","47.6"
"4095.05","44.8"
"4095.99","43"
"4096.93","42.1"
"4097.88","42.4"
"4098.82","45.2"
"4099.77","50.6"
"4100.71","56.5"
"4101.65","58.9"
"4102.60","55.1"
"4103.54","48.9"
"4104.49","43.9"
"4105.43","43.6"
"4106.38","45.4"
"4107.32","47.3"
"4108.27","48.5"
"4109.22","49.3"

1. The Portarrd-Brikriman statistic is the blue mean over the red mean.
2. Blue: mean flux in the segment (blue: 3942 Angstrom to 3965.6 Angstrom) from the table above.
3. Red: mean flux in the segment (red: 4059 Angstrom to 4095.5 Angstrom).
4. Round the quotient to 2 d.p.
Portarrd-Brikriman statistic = 0.95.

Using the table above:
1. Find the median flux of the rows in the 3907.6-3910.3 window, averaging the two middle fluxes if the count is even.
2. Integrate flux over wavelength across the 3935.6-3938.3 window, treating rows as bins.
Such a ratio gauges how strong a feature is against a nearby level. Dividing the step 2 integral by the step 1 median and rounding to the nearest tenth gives 2.3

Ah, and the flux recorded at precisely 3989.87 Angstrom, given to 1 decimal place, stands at 56.0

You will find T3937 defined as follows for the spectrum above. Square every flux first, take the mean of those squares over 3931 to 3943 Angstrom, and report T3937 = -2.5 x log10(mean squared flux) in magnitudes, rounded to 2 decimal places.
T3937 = -8.71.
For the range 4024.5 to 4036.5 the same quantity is -8.98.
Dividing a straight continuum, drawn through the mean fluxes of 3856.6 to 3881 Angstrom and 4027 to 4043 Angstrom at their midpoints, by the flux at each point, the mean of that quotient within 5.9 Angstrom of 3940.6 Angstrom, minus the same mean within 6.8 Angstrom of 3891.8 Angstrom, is -0.17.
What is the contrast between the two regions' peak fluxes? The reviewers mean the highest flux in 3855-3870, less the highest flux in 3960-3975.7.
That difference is 13.7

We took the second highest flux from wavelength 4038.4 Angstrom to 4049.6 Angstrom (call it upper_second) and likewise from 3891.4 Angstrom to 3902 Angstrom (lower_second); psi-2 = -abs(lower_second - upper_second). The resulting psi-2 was -11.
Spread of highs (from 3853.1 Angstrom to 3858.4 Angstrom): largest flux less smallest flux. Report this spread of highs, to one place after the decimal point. 2.9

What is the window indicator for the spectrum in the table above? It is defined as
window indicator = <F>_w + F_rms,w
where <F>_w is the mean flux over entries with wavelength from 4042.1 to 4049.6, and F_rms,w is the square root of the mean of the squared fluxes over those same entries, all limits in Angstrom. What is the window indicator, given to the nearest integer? 126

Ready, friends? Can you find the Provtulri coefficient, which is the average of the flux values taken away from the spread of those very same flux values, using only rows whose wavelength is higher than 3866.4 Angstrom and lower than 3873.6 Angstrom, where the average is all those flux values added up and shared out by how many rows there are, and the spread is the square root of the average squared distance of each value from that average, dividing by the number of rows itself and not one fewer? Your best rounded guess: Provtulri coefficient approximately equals -60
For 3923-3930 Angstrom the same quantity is -60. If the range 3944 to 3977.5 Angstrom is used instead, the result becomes -45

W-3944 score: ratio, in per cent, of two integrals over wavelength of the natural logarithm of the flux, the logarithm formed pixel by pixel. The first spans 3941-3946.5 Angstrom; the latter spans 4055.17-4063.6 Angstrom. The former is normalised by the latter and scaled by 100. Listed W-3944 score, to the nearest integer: 65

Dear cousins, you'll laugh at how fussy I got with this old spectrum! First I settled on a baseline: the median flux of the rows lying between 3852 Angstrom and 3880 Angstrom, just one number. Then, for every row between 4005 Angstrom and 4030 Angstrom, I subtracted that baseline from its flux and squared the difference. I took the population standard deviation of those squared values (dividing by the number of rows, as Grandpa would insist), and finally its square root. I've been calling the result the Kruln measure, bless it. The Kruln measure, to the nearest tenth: 3.4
